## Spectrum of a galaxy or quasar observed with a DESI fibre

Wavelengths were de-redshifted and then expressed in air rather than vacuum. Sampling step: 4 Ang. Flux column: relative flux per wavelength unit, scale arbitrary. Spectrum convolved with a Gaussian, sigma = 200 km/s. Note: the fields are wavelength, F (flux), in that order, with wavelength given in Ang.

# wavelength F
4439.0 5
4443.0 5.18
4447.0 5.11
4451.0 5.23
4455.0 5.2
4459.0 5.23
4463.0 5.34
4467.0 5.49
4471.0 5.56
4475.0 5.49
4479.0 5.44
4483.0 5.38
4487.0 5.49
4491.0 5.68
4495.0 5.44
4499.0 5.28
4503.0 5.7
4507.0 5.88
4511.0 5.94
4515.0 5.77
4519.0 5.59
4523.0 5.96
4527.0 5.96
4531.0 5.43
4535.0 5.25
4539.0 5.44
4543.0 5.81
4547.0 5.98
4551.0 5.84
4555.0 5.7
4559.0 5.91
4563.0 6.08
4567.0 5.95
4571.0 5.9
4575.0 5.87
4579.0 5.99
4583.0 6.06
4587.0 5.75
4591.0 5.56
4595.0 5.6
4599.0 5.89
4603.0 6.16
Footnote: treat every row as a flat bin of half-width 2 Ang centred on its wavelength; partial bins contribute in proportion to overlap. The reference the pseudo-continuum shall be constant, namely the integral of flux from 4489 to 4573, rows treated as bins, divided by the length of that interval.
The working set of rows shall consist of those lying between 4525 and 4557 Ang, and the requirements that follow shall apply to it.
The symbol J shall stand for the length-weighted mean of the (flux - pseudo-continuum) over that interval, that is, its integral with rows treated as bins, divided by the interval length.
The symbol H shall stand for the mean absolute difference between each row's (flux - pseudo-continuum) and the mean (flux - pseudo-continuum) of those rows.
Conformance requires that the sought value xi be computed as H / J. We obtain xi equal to -3.7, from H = 0.227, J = -0.06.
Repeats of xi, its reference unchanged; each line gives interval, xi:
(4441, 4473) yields -0.3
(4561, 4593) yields 0.8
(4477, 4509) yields -0.8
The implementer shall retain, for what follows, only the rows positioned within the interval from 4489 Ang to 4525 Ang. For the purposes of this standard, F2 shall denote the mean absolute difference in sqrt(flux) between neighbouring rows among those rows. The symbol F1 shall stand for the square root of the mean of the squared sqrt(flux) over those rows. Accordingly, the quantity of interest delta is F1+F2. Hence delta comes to 2.43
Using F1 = 2.39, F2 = 0.047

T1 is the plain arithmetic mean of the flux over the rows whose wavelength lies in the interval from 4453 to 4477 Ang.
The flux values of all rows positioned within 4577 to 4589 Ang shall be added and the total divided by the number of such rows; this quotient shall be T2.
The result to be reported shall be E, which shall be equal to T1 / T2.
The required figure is 0.91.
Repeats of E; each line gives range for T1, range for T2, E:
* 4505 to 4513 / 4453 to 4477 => 1.10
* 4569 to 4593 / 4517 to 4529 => 1.00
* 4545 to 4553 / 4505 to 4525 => 1.01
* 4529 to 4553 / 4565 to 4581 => 0.95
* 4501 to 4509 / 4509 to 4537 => 1.02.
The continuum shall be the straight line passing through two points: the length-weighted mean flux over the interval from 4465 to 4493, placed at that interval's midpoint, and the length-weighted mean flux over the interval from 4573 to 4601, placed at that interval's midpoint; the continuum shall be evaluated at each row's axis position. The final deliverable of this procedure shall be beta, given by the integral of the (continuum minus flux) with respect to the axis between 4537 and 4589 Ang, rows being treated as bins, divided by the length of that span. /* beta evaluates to -0.12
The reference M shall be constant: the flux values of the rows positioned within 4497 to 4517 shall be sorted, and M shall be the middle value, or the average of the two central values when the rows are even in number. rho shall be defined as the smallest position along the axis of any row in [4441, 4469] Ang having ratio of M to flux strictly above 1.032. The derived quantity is 4443.0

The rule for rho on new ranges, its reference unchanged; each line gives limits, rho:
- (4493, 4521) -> 4495.0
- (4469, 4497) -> 4471.0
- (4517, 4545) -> 4519.0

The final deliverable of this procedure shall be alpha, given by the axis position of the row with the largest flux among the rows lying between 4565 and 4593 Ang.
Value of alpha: 4583.0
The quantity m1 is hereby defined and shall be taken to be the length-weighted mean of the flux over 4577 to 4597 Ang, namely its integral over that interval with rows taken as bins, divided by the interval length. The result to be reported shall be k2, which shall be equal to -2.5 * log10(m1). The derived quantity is -1.91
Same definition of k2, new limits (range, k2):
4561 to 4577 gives -1.94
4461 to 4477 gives -1.84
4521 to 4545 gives -1.88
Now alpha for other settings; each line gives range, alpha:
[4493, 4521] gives 4511.0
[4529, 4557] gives 4547.0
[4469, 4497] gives 4491.0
